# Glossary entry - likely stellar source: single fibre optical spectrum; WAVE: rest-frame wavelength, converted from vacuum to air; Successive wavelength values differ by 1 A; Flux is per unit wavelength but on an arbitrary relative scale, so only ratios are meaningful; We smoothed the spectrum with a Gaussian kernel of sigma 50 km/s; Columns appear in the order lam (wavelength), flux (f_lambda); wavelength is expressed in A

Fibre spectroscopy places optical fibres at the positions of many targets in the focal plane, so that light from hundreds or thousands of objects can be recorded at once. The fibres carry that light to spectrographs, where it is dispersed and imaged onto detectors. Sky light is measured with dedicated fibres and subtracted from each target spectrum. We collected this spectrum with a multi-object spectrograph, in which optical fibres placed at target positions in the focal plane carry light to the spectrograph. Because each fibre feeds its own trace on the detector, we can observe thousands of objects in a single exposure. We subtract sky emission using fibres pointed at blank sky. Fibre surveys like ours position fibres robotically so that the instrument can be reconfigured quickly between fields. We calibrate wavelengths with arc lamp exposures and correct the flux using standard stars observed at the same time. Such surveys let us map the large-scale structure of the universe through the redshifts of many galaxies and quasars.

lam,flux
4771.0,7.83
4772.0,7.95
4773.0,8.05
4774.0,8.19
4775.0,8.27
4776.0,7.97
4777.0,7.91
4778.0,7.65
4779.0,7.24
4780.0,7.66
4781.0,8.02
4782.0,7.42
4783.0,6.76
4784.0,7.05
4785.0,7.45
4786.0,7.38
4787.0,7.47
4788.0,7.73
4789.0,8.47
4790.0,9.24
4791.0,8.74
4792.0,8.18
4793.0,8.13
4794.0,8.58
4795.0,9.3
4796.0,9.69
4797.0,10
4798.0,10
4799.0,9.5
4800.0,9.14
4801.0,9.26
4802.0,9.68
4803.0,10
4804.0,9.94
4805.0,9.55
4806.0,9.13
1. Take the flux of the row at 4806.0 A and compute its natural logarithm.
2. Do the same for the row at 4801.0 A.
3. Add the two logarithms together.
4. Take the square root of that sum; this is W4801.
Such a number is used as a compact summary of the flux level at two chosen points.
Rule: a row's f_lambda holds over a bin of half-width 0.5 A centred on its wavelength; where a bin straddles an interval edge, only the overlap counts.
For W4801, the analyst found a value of 2.11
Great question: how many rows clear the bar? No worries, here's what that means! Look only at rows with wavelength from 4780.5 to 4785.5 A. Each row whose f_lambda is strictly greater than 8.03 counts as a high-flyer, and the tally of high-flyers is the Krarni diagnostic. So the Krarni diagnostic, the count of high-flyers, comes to 0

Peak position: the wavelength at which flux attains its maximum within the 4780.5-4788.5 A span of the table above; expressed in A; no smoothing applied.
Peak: 4781.0 A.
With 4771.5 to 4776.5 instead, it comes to 4775.0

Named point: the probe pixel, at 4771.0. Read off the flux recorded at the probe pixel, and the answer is 7.83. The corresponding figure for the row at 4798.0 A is 10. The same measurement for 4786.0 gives 7.38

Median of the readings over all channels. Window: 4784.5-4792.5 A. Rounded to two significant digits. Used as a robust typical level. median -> 8.0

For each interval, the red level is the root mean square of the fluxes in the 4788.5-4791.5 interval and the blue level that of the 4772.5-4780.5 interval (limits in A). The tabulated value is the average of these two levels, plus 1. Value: 9.3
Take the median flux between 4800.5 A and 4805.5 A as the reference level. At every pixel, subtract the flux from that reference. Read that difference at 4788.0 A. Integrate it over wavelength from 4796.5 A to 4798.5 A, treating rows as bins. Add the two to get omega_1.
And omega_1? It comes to 1.3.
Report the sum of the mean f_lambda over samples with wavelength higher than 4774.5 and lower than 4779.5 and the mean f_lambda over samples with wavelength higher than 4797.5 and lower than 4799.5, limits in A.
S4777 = 17.6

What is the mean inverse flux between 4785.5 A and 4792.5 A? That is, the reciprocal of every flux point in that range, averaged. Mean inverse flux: 0.123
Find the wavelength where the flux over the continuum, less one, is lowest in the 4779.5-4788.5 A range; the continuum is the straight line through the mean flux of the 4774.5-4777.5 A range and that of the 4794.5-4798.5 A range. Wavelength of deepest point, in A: 4783.0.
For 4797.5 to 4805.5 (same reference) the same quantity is 4800.0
